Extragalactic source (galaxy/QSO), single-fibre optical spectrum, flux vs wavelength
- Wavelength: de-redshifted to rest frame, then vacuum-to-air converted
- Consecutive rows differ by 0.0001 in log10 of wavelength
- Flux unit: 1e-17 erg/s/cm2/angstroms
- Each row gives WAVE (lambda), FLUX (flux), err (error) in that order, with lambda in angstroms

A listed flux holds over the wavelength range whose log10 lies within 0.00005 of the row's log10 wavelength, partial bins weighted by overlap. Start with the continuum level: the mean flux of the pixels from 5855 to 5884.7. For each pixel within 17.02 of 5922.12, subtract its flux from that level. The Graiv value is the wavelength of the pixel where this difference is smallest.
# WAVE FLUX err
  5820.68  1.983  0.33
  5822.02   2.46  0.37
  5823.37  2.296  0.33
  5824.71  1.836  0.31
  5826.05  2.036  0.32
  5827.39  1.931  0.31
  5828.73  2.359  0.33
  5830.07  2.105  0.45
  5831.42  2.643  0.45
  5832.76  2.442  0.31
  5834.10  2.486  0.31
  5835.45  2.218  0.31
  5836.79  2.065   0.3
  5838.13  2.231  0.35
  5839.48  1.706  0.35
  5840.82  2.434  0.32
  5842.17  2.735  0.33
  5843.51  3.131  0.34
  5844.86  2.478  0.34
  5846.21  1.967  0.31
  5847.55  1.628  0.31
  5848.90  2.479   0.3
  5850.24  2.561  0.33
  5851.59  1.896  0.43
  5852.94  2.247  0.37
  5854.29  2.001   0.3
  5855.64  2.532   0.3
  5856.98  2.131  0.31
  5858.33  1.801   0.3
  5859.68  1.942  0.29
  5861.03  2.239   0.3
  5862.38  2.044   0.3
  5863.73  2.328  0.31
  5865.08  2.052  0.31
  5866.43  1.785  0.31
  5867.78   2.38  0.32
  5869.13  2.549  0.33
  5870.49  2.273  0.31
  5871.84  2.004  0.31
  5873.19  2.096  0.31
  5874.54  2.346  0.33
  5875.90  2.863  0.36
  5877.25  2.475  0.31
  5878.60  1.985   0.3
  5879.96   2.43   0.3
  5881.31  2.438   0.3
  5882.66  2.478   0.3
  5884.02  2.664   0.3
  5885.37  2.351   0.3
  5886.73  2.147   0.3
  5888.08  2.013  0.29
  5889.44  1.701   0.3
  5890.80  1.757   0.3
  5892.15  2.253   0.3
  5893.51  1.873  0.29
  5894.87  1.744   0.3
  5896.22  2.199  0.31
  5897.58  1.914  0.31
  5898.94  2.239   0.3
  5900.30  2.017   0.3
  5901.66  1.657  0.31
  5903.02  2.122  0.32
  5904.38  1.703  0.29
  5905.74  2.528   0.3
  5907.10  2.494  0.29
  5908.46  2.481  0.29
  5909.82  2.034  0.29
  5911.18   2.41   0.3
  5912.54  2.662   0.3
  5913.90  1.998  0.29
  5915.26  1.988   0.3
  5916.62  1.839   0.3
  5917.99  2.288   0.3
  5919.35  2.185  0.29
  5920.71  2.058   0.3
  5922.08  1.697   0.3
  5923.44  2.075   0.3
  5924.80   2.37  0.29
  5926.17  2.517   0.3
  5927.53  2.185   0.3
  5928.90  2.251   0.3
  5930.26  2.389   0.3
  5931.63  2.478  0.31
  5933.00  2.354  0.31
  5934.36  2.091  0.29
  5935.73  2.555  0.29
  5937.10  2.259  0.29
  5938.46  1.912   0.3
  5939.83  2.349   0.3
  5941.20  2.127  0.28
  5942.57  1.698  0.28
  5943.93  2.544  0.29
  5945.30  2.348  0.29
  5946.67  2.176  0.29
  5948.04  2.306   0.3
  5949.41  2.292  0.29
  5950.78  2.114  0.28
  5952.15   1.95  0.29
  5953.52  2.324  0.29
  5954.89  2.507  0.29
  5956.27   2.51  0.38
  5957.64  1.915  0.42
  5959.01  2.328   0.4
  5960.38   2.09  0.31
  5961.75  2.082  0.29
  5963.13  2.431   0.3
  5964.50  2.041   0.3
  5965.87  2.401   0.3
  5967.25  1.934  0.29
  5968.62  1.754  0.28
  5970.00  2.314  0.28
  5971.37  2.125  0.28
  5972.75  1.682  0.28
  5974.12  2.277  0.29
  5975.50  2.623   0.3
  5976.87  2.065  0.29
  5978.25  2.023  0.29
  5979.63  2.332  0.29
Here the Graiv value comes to 5912.54 angstroms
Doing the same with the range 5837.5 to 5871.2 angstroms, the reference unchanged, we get 5843.51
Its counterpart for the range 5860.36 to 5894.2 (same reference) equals 5875.90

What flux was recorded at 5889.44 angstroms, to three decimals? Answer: 1.701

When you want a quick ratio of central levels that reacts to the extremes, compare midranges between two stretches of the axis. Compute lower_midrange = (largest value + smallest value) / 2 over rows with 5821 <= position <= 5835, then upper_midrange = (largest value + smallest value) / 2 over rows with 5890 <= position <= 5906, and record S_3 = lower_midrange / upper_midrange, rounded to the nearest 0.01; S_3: 1.07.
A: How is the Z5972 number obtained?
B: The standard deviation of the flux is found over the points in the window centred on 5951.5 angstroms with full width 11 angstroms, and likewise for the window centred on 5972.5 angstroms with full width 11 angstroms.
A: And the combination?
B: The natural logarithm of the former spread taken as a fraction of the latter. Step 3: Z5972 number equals -0.5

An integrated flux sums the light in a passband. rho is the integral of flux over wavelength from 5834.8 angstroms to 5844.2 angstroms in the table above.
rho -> 22.2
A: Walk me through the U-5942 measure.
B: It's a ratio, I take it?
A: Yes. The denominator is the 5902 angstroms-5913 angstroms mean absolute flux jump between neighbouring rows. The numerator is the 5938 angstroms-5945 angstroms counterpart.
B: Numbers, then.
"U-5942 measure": 1.4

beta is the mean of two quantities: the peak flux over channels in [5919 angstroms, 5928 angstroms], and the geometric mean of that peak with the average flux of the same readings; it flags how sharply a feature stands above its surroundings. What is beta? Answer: 2.42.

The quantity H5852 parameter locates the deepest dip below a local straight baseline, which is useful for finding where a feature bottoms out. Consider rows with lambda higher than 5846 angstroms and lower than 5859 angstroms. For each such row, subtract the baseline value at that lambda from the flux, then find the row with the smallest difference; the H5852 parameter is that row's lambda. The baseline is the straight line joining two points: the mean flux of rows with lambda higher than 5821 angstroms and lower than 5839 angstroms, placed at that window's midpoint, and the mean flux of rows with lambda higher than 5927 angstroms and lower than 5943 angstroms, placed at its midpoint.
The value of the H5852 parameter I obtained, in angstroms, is 5847.55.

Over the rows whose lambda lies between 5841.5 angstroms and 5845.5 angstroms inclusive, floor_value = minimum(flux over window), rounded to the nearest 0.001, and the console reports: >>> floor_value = 2.478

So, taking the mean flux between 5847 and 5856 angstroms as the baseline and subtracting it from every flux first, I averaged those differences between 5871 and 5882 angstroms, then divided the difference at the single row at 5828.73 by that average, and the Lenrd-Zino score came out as 1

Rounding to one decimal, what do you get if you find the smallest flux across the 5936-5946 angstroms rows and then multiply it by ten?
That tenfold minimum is 17.0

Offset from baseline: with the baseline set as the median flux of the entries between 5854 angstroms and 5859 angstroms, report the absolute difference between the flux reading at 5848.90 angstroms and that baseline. 0.41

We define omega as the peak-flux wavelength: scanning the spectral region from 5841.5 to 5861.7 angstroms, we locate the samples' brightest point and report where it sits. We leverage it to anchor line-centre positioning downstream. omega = 5843.51 angstroms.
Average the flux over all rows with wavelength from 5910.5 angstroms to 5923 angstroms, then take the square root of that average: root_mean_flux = 1.46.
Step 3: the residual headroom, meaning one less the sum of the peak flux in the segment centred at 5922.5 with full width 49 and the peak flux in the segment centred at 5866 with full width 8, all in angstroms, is -4.2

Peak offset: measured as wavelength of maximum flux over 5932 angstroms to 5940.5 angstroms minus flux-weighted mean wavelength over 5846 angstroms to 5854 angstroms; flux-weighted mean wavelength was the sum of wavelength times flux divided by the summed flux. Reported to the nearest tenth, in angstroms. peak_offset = 86.0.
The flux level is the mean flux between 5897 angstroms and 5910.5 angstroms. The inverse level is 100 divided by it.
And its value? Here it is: 47.2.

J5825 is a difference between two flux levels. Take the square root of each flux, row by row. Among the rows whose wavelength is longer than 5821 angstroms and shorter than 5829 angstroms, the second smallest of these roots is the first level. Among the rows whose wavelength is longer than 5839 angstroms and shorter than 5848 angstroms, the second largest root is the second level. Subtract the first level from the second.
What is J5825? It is 0.26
